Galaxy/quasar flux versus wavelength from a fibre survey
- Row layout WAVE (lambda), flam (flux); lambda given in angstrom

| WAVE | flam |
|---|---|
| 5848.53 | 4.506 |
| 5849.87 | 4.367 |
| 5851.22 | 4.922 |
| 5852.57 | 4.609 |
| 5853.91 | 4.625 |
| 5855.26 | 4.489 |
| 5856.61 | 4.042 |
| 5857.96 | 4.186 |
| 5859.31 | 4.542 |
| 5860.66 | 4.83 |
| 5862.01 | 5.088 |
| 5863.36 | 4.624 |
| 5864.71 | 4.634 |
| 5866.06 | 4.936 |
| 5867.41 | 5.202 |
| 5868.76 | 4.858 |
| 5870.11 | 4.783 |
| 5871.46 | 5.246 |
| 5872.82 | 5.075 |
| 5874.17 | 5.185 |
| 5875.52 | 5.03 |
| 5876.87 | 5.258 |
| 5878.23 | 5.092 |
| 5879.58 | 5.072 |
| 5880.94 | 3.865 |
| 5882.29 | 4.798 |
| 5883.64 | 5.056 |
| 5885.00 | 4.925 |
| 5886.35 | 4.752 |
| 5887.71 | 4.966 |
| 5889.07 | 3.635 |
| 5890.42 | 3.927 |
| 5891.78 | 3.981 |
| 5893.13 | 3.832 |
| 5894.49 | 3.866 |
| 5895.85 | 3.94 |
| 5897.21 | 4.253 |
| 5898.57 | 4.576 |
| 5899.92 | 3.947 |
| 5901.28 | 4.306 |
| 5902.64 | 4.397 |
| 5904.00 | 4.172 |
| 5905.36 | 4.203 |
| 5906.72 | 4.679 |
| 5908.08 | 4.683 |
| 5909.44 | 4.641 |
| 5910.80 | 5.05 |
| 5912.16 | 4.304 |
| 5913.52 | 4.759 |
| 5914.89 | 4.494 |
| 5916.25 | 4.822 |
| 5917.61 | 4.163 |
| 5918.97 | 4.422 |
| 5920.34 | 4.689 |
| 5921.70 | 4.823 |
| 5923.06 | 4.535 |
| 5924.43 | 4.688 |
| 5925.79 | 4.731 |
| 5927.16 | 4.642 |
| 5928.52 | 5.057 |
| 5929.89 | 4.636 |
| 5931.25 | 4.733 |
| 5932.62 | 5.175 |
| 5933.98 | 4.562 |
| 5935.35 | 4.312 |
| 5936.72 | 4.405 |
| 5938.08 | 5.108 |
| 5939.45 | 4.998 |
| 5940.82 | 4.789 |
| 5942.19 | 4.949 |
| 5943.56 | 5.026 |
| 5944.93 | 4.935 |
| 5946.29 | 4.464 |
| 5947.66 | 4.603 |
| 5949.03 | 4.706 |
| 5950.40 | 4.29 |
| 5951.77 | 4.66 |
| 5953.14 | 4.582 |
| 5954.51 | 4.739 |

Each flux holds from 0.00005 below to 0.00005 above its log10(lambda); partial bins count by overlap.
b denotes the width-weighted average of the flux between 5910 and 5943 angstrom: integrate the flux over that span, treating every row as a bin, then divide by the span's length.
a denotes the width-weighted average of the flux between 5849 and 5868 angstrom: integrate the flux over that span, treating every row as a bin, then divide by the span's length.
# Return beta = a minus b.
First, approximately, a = 4.65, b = 4.70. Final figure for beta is -0.06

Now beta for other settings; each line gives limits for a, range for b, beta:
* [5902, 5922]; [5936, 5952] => -0.20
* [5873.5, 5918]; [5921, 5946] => -0.27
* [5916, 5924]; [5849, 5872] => -0.14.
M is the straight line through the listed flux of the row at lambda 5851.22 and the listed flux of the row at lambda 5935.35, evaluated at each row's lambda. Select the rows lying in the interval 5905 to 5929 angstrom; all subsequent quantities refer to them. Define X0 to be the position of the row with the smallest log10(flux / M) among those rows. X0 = 5905.36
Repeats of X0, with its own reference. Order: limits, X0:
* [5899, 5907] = 5899.92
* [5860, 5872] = 5863.36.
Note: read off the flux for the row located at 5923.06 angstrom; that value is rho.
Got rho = 4.535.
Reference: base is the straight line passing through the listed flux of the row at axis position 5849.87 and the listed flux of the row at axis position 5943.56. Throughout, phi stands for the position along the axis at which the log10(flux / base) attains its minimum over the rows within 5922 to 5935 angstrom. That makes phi 5933.98 angstrom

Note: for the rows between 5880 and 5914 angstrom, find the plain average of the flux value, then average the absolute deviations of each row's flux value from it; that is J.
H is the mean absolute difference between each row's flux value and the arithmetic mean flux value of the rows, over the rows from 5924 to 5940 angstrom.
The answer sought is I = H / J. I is 0.6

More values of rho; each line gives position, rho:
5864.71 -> 4.634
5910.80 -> 5.05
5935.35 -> 4.312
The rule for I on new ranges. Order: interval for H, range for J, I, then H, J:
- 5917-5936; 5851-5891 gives 0.6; 0.187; 0.33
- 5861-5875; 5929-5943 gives 0.8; 0.196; 0.24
